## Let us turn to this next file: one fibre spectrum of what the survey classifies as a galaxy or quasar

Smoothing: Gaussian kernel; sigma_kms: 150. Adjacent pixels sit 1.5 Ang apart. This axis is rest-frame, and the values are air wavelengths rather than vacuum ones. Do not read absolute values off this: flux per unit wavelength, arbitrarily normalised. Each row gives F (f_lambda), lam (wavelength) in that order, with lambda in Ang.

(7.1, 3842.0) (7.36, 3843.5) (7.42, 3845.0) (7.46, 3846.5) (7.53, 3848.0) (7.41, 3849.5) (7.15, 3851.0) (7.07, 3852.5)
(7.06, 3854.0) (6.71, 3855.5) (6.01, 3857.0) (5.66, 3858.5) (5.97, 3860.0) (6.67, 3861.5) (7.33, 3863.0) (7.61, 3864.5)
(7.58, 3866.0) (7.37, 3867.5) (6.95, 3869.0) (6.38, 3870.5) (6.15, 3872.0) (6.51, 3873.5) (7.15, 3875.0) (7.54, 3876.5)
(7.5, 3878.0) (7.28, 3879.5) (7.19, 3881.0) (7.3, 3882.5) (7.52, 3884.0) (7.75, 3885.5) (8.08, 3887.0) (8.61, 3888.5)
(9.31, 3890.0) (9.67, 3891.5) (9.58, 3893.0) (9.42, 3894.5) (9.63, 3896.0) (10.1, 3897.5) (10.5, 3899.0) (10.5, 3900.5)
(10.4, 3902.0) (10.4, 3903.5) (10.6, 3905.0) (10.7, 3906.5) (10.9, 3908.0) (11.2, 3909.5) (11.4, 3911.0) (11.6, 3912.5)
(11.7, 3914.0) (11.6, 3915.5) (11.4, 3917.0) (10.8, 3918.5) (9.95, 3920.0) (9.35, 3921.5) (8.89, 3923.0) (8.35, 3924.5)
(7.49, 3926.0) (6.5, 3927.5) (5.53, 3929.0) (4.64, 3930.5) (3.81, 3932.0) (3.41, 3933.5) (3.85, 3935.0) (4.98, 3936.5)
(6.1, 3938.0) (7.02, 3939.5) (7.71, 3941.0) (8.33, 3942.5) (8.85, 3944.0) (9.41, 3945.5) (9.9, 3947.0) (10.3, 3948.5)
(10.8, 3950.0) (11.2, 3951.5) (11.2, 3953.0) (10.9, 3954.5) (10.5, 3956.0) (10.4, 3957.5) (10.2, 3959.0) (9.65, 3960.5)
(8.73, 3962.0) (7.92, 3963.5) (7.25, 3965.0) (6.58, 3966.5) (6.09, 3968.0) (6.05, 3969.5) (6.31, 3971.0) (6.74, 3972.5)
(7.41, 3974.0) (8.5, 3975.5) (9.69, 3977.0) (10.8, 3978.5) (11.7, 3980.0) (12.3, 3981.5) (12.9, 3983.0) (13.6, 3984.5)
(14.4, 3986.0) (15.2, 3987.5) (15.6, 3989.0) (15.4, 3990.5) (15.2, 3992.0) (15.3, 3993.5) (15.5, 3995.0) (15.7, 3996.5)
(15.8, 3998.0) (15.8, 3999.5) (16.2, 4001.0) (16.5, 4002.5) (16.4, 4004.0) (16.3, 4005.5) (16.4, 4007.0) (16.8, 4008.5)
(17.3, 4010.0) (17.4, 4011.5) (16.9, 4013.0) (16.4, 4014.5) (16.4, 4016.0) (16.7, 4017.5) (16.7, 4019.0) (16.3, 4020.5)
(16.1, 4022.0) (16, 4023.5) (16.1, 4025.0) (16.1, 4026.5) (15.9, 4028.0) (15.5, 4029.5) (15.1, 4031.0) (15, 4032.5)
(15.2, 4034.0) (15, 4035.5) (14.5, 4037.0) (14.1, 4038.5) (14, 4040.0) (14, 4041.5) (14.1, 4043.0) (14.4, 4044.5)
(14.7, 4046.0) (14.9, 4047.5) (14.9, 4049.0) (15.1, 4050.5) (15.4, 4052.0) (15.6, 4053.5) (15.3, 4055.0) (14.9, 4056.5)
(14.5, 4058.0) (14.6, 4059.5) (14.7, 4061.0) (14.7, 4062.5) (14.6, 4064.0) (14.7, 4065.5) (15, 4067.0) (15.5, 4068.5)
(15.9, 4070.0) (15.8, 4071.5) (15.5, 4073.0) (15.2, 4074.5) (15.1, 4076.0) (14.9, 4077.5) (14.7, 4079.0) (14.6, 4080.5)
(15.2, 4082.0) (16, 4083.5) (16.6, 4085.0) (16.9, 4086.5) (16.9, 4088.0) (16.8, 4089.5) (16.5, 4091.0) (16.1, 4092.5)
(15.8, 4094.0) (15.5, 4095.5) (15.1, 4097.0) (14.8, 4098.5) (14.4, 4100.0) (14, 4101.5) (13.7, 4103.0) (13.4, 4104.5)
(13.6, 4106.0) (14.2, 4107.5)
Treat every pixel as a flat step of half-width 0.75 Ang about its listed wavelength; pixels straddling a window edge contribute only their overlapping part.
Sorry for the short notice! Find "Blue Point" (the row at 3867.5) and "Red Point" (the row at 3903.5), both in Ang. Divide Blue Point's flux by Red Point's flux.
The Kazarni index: 0.7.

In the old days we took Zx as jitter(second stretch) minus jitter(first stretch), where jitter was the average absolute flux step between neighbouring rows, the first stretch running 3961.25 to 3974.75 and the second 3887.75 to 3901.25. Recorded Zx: -0.2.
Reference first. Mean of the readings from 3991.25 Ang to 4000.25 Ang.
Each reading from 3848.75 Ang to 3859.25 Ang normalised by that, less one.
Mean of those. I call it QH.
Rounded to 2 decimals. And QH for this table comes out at -0.57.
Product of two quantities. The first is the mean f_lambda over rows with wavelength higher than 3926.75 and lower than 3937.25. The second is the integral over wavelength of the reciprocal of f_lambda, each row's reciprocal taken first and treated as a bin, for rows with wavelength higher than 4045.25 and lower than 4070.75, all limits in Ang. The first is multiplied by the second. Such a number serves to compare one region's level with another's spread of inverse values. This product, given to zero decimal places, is 8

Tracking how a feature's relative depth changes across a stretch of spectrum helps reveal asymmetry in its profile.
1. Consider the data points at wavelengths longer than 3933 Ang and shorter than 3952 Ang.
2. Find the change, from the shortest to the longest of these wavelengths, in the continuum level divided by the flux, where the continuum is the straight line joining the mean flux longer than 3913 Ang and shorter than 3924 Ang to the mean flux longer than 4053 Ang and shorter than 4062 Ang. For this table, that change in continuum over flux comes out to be -2.2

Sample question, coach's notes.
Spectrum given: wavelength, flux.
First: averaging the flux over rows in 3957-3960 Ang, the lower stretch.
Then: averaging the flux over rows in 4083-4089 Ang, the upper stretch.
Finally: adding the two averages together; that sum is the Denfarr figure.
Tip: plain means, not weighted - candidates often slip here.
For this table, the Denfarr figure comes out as 26.9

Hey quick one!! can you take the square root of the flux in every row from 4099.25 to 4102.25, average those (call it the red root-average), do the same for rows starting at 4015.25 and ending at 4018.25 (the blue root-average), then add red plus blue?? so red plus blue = 7.8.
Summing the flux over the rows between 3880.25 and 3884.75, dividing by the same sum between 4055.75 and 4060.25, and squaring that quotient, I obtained 0.25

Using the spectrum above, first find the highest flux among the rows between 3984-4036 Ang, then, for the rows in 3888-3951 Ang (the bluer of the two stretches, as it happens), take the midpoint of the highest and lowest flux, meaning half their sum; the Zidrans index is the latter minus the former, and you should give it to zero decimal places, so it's -10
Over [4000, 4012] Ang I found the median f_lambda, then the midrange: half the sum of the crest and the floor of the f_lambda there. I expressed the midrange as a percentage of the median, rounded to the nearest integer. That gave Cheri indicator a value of 102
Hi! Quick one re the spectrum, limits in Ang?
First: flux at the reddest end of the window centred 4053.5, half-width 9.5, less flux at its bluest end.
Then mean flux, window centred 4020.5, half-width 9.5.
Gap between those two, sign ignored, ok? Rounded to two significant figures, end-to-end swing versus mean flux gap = 16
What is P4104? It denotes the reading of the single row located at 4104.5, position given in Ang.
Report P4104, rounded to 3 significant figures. 13.4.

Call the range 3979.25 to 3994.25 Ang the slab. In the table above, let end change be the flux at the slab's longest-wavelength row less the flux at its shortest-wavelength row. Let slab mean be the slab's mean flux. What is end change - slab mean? -11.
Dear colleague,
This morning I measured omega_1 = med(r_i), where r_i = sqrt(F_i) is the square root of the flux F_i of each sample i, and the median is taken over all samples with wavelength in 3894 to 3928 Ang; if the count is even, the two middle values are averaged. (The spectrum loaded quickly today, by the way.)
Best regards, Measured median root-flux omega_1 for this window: 3.2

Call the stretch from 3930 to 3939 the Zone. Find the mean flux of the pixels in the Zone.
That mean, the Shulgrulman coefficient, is 4.5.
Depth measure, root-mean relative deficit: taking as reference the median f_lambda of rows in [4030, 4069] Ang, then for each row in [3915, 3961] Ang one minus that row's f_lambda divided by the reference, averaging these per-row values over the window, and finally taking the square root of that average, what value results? 0.65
